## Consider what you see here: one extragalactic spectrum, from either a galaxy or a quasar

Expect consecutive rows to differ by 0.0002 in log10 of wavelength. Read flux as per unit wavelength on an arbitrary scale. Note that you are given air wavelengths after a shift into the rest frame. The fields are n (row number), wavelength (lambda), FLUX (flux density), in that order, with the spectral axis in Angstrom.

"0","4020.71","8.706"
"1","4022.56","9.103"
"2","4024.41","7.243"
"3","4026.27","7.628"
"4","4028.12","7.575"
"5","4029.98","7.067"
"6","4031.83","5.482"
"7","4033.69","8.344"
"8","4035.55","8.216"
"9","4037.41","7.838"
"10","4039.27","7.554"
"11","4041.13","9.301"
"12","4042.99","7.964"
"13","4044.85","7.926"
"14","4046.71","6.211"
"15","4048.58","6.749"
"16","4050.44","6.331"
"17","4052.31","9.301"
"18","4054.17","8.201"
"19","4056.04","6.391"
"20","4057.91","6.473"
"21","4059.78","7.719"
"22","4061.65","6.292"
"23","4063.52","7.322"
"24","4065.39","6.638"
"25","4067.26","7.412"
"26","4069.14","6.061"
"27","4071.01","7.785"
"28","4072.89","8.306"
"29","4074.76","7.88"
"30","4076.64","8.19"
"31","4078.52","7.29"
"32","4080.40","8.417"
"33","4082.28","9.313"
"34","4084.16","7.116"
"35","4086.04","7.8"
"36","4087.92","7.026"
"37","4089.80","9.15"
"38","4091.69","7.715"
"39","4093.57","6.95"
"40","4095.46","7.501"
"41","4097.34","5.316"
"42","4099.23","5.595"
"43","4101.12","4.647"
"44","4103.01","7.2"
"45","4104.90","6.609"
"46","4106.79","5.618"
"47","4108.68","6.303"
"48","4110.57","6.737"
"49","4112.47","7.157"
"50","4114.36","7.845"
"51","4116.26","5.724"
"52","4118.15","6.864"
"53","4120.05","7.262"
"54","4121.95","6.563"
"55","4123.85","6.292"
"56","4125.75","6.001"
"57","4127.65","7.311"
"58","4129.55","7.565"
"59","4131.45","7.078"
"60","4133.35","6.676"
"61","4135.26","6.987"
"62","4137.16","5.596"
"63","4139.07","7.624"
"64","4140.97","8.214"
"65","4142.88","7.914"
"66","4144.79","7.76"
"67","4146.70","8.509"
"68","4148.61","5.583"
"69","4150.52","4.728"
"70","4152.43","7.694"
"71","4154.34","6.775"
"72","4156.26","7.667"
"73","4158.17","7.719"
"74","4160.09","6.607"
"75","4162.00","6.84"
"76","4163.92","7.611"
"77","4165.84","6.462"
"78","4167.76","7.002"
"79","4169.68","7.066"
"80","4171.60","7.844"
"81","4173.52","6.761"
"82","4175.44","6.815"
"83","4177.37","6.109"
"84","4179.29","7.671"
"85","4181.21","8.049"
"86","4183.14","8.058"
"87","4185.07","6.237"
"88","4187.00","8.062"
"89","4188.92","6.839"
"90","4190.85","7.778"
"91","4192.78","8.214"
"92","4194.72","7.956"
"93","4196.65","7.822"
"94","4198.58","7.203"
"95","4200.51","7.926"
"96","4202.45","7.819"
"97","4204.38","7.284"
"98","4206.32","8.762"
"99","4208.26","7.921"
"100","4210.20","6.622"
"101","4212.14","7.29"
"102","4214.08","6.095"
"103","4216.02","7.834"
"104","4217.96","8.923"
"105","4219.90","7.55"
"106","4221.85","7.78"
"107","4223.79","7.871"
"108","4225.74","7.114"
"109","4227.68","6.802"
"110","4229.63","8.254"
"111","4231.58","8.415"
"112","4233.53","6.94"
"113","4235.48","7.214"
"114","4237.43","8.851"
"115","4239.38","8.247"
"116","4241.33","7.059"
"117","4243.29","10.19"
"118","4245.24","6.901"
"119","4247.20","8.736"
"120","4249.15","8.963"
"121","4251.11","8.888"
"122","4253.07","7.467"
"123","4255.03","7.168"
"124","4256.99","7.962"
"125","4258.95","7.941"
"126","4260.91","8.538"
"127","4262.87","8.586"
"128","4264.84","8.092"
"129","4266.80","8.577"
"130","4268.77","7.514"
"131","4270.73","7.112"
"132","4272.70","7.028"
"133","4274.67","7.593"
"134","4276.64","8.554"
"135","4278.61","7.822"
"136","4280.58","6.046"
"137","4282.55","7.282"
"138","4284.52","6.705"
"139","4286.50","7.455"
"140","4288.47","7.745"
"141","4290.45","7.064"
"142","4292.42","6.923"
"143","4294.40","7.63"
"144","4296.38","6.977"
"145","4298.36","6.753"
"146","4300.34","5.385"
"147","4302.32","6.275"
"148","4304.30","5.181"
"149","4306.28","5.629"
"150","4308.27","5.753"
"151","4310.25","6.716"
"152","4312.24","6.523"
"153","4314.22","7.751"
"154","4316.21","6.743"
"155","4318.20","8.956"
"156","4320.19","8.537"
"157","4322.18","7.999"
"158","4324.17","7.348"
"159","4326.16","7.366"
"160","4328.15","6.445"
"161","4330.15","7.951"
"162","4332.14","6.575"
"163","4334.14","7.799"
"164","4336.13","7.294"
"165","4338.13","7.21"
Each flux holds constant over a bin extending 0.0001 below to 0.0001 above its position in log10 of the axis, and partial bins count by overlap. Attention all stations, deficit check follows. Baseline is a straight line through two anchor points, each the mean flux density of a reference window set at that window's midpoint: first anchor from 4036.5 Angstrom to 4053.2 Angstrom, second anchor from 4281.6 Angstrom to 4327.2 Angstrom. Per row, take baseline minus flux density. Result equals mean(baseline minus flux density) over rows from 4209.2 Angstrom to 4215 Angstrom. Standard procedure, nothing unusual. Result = 0.6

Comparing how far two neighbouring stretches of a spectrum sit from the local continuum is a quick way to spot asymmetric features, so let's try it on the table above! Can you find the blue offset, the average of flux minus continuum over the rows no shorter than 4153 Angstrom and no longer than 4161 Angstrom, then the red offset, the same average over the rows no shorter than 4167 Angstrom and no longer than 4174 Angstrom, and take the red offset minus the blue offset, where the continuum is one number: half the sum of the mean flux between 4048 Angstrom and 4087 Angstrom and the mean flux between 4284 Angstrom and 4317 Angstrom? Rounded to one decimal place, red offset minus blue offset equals 0.0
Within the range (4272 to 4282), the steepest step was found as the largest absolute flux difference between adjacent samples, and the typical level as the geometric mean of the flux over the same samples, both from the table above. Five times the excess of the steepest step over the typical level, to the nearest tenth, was -27.9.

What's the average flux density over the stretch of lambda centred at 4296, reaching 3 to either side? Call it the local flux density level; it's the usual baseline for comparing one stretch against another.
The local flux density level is 7.1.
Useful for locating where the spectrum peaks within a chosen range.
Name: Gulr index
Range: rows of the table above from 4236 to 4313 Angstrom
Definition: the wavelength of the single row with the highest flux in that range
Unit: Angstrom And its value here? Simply 4243.29 Angstrom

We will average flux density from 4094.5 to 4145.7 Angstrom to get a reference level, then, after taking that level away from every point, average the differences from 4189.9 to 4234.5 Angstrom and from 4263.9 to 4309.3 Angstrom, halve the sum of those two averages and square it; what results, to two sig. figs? 0.35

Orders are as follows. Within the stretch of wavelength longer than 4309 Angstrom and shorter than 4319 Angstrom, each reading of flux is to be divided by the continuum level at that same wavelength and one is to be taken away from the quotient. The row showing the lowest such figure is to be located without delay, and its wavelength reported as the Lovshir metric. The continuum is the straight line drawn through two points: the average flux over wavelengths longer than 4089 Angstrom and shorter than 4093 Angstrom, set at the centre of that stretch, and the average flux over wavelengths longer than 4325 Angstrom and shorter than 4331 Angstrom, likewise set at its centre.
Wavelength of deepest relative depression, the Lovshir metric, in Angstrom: 4312.24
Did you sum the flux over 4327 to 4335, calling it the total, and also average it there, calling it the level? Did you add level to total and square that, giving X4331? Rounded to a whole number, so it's 1293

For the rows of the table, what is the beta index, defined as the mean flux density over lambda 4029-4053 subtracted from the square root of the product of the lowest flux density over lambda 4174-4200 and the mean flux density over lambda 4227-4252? -0.5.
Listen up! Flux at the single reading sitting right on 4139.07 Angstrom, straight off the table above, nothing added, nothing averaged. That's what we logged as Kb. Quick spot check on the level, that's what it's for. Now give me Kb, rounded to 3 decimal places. 7.624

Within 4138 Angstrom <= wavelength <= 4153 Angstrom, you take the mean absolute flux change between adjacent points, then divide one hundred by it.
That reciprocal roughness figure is 82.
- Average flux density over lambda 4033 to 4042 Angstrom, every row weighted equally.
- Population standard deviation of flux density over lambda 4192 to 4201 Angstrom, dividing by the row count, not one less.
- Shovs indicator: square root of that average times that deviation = 1.7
